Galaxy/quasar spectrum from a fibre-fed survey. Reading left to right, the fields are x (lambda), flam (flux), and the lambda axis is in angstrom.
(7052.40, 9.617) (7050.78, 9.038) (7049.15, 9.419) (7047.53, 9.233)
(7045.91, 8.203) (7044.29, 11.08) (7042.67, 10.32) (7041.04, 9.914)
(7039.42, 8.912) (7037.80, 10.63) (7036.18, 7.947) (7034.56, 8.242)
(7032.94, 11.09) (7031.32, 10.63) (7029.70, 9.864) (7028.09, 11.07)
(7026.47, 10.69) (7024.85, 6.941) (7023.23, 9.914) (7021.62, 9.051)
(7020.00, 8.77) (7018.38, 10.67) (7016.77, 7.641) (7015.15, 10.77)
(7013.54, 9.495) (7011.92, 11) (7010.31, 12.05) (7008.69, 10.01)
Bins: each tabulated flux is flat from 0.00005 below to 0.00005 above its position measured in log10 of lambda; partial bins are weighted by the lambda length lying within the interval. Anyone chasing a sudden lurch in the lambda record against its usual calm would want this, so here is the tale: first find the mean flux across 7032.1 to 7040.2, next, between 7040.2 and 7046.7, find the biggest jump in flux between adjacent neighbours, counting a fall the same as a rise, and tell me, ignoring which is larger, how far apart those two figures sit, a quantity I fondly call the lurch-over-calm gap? 6.5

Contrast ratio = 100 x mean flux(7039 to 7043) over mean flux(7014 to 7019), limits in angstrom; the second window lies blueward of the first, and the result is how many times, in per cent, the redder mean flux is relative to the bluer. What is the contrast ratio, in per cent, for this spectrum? 100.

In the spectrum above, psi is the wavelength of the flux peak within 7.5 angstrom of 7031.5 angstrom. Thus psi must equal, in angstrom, 7032.94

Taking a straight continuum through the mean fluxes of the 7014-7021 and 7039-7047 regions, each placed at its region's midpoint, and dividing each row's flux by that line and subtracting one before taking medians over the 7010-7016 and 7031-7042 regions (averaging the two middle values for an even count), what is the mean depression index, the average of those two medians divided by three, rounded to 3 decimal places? 0.030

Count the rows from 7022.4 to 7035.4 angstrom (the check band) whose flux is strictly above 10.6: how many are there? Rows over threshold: 4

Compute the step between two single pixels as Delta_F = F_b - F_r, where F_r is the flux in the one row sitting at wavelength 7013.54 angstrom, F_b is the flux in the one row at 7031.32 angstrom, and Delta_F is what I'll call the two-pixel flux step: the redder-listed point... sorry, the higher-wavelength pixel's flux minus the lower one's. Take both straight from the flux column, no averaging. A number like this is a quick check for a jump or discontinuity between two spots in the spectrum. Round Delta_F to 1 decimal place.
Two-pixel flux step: 1.1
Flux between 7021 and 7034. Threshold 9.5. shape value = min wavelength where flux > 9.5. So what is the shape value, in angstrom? 7023.23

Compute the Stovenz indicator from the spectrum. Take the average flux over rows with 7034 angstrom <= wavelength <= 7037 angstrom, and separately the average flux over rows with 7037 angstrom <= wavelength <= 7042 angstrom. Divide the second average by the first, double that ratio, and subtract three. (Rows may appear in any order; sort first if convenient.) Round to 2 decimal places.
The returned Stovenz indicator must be -0.57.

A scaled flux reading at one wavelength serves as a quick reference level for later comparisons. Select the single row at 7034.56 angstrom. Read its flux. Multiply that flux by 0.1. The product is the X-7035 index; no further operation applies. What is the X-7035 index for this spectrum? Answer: 0.82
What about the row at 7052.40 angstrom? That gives 0.96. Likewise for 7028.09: 1.11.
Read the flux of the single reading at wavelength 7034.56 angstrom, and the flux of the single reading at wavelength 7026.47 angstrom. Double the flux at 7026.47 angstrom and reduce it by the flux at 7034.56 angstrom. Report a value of 13.1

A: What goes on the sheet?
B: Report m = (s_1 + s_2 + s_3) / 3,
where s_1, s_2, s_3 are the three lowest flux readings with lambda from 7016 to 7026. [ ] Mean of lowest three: 7.8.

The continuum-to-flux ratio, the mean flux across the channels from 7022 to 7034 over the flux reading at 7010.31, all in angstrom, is 0.83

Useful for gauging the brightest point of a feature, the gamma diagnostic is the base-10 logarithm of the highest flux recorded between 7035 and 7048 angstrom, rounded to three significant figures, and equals 1.04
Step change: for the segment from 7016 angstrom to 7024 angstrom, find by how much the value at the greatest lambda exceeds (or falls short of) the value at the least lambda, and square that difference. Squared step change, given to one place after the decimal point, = 5.2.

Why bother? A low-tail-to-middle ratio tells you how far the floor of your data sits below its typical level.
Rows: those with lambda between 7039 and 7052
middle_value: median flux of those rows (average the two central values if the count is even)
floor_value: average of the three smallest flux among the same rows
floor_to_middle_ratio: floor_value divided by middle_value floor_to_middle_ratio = 0.93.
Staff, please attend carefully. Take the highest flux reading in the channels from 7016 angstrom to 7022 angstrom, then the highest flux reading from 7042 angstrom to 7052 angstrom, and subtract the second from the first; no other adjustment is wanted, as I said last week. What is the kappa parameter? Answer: -0.41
